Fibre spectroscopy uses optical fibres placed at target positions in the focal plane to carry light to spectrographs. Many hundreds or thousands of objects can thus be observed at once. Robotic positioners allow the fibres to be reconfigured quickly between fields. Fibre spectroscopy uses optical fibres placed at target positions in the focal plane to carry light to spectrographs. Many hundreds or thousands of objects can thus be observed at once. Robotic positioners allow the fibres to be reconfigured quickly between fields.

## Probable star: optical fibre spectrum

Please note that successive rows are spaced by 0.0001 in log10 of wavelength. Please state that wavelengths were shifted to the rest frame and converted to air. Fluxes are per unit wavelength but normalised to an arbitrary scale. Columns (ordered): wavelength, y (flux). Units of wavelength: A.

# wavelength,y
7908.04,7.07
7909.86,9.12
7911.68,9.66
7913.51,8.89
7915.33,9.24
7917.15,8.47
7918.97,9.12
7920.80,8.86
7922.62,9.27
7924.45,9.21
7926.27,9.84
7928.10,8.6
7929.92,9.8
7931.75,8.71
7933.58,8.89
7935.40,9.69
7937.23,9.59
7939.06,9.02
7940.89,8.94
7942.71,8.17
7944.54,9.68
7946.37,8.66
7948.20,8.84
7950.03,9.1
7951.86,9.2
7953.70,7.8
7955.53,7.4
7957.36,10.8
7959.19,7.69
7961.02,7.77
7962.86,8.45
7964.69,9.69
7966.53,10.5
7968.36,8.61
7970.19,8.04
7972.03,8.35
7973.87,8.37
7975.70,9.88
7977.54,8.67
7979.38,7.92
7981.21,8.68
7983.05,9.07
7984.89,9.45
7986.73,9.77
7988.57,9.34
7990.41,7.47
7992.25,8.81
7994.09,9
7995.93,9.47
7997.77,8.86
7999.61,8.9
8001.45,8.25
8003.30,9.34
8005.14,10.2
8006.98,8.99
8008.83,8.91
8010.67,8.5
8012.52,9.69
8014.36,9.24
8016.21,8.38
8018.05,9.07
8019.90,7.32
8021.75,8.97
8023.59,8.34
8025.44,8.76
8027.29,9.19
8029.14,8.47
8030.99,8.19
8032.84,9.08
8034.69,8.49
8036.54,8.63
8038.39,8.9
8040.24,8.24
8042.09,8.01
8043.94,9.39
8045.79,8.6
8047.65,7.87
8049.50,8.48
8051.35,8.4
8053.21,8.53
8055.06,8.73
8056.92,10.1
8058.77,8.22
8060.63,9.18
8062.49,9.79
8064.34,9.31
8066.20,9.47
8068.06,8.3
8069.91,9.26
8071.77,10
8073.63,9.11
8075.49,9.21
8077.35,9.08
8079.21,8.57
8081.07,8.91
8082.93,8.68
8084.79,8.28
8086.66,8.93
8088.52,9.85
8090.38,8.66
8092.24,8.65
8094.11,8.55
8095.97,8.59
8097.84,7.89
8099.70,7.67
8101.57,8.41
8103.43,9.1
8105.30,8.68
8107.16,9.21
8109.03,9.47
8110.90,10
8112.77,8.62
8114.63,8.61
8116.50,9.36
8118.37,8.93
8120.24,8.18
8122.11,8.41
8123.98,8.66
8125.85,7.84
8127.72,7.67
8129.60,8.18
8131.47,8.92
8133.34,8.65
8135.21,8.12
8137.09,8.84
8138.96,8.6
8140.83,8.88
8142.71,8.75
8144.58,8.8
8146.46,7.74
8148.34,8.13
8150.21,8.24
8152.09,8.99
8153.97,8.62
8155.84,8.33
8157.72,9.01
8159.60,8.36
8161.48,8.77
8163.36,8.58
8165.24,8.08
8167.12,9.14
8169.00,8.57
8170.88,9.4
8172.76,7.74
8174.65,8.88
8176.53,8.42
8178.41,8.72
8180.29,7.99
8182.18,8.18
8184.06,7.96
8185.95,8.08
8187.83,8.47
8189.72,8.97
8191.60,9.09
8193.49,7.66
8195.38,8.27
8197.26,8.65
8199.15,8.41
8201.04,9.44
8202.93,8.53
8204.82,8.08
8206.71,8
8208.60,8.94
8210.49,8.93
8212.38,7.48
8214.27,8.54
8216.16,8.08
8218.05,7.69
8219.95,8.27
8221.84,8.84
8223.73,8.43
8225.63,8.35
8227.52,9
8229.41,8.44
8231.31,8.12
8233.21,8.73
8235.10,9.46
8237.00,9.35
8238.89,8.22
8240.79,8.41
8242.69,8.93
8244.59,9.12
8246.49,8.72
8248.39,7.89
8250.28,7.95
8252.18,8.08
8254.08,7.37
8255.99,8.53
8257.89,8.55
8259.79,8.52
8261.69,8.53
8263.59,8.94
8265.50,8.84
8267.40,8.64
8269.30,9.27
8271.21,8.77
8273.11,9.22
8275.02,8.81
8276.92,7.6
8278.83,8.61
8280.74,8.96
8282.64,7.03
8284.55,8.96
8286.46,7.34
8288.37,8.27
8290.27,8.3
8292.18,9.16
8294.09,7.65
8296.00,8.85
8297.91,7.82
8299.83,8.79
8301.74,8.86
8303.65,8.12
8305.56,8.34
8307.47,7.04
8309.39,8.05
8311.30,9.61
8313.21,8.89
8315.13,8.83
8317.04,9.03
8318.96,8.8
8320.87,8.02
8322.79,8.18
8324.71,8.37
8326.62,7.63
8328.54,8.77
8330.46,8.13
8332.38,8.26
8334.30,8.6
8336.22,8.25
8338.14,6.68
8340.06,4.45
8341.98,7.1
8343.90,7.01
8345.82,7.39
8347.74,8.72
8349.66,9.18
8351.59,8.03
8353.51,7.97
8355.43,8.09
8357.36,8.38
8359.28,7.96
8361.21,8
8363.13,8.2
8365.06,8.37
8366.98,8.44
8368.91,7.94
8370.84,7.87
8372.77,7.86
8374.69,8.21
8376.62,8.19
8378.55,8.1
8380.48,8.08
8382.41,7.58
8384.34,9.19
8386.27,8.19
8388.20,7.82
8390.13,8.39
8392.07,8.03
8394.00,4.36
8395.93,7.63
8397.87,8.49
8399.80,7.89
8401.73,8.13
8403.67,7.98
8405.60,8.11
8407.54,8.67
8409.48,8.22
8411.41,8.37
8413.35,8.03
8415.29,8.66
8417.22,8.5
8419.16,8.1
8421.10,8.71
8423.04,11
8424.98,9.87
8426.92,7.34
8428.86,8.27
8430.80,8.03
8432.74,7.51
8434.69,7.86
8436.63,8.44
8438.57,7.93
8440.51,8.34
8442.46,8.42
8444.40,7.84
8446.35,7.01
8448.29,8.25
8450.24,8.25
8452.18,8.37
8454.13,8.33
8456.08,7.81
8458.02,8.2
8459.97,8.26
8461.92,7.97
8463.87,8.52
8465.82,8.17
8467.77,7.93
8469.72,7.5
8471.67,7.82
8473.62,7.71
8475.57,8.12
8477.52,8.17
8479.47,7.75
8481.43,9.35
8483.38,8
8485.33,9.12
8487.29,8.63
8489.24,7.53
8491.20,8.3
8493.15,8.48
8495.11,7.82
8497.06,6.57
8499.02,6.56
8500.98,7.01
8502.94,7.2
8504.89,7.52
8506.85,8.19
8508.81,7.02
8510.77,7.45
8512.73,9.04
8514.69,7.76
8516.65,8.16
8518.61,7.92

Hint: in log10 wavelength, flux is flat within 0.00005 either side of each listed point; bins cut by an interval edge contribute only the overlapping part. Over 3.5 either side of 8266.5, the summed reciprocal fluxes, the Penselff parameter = 0.45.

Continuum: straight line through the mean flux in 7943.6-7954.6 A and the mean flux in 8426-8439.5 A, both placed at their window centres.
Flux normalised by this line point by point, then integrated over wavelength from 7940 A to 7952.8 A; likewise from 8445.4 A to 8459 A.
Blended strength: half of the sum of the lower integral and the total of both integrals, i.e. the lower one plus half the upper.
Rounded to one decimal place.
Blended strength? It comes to 19.8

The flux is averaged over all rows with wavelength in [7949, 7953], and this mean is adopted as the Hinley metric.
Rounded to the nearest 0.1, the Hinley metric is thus 9.1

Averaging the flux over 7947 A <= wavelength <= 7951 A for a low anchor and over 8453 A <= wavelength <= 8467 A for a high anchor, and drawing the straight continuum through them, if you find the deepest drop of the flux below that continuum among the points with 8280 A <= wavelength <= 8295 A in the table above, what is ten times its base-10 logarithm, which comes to 1.5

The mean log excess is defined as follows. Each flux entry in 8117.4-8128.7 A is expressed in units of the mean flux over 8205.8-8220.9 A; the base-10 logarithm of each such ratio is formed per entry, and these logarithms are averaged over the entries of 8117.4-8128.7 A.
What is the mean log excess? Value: 0.002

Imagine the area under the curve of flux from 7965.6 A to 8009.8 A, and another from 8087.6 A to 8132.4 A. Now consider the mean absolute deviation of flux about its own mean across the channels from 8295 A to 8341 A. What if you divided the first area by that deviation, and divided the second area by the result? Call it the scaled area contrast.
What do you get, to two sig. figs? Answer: 0.63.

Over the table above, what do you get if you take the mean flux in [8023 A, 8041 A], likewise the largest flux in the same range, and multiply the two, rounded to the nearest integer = 79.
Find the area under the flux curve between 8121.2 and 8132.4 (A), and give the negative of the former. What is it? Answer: -93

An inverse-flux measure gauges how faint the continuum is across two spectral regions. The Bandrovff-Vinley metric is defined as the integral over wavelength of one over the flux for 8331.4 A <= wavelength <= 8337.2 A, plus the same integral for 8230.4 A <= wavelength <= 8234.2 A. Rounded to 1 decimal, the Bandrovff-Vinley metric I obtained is 1.1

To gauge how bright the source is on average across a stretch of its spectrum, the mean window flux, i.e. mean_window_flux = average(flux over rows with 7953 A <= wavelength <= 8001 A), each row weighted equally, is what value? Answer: 8.8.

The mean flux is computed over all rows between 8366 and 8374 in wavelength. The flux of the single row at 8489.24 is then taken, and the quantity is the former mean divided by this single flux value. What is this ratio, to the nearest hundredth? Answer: 1.07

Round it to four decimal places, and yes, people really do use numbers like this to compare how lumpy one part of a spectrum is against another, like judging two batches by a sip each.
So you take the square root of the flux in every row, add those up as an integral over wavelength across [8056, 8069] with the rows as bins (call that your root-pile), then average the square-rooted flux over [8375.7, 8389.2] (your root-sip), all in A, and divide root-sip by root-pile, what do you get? 0.0725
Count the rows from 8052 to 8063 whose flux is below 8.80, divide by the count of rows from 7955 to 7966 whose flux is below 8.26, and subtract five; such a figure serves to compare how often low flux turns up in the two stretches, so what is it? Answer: -4.0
